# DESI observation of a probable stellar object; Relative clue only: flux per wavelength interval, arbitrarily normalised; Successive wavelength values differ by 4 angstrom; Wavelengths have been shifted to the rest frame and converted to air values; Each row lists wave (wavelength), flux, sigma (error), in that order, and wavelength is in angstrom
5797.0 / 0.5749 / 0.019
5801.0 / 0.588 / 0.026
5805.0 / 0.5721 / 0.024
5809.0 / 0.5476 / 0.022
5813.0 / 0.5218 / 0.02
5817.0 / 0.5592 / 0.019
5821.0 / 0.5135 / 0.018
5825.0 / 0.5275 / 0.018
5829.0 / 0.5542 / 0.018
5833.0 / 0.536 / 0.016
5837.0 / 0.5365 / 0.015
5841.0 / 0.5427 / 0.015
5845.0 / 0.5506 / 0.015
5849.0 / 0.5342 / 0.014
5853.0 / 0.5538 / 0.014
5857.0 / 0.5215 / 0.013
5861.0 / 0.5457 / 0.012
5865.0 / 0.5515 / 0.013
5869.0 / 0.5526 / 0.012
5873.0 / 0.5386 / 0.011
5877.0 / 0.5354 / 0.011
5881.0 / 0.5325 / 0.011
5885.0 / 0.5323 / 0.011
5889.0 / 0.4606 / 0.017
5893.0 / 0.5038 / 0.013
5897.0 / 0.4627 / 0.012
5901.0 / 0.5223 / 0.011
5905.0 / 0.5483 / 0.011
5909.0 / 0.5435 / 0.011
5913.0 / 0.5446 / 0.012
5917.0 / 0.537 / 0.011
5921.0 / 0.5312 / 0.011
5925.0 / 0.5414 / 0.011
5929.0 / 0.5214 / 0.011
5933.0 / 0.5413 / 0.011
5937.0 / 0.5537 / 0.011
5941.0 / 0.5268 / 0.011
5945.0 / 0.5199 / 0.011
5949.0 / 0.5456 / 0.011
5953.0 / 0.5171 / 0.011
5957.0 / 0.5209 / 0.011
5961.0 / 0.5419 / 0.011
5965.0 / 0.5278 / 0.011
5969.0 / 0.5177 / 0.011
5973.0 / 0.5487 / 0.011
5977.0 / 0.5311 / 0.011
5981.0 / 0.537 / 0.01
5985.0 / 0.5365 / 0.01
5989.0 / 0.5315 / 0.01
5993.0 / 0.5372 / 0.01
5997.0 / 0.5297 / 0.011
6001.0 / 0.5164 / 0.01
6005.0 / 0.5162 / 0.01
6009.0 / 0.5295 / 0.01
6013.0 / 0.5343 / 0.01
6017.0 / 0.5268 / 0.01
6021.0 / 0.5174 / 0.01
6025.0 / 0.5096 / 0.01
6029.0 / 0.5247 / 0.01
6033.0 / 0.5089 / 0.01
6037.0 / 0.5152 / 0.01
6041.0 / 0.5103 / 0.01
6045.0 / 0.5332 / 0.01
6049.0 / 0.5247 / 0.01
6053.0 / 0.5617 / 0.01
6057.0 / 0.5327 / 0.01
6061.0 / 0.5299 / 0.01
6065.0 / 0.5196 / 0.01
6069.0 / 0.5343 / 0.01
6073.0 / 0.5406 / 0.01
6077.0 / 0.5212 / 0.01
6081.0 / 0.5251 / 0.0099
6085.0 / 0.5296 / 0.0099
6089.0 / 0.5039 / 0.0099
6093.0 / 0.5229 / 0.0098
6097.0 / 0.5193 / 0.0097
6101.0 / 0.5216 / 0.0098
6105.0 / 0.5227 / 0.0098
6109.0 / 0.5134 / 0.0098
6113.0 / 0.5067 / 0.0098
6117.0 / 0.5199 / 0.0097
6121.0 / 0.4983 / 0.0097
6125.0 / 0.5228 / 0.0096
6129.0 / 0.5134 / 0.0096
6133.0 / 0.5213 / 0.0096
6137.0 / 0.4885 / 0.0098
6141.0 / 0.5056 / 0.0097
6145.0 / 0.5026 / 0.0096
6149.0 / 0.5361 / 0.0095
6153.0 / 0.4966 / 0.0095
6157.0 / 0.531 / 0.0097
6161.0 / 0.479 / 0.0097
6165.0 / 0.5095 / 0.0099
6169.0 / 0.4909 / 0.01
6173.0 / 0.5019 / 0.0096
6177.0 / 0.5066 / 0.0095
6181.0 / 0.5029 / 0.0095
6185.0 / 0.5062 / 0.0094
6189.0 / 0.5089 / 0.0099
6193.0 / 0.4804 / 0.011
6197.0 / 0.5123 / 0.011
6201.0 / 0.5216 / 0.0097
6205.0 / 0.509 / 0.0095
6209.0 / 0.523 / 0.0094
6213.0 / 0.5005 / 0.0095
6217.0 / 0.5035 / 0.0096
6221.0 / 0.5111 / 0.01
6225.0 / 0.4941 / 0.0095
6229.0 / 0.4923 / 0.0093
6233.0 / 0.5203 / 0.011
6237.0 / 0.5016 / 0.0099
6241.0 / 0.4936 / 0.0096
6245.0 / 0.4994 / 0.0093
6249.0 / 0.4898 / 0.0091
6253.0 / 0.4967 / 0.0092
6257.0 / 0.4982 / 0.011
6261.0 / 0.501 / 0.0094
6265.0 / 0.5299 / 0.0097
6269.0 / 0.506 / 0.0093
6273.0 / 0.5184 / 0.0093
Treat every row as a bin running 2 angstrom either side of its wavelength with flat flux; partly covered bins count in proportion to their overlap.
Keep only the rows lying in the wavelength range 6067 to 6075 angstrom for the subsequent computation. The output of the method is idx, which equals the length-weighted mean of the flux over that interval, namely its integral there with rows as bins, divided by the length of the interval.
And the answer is 0.537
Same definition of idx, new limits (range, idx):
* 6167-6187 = 0.502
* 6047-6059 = 0.540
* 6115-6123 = 0.509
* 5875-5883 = 0.534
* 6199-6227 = 0.509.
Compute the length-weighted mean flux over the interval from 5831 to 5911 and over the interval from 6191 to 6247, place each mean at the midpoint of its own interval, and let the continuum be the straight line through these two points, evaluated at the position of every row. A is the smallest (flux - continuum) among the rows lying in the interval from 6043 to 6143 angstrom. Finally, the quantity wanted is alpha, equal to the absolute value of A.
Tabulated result 0.022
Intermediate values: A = -0.022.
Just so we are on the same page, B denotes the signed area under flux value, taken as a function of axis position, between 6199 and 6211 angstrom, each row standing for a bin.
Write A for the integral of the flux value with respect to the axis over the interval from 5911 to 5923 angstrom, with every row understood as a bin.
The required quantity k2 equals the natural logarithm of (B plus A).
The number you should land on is 2.54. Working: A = 6.45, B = 6.21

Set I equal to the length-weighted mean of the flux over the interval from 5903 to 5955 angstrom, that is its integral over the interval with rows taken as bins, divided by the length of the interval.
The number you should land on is 0.536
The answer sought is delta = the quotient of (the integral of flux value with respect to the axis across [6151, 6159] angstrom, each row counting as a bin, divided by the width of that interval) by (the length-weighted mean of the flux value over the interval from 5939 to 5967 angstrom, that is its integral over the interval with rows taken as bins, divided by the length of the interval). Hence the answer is 0.972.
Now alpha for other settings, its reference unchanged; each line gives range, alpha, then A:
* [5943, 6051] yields 0.009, -0.009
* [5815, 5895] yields 0.068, -0.068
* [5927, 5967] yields 0.007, -0.007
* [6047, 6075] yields 0.004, 0.004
